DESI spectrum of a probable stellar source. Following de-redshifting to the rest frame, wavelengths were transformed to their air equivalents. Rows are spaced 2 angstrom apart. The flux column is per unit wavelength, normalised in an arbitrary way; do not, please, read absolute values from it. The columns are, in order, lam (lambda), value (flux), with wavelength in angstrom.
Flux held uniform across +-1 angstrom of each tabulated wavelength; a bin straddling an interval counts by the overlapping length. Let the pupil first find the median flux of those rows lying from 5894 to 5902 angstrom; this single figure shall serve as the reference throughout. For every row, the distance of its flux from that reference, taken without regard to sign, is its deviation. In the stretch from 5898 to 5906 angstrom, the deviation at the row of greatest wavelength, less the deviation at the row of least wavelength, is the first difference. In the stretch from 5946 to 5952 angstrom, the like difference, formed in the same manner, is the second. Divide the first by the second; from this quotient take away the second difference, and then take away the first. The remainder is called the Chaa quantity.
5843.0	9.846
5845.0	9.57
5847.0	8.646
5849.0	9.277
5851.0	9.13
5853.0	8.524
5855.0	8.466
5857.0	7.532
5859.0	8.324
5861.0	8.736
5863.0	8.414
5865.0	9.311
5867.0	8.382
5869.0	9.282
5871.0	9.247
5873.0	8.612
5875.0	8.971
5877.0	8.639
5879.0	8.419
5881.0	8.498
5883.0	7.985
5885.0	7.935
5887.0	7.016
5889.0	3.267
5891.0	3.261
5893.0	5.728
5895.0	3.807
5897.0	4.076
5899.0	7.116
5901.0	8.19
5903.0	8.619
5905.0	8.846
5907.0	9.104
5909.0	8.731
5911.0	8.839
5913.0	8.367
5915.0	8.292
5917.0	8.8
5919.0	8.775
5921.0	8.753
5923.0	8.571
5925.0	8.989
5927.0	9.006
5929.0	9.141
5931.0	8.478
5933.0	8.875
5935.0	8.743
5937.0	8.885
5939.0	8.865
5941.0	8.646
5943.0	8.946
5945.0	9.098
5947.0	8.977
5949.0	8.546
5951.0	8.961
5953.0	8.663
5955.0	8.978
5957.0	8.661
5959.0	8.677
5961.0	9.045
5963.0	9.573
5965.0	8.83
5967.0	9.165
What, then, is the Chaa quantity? -110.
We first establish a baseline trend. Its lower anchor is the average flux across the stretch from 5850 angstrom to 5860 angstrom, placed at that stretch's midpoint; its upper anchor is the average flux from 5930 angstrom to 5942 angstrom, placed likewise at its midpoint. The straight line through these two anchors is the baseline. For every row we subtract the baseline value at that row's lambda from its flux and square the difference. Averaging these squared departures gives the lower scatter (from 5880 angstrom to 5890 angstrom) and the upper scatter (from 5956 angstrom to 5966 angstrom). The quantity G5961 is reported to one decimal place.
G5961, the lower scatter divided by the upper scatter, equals 51.5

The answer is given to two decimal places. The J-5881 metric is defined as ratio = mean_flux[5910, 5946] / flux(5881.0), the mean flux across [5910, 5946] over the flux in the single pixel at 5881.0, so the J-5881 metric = 1.03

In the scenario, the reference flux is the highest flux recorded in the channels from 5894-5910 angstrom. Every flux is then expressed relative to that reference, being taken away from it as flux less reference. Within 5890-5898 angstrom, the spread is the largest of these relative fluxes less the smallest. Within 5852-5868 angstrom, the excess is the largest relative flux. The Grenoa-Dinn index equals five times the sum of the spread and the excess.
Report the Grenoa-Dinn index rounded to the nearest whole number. 13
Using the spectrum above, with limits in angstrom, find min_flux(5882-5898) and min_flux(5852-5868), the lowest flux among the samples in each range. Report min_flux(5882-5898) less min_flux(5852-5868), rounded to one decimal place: -4.3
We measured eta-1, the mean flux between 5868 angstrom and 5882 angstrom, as 8.81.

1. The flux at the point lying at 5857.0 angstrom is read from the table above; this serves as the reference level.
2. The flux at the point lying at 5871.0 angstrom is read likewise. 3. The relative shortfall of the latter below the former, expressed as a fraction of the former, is -0.23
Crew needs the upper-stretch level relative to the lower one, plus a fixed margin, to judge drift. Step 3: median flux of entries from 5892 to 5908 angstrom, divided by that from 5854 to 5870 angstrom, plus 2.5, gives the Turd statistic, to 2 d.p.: 3.41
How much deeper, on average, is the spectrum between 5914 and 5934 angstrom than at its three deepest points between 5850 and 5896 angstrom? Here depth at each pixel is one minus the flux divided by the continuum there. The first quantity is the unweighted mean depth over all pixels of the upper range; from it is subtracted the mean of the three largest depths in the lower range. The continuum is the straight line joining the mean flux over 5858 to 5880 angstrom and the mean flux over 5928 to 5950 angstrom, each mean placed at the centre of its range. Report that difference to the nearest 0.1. -0.6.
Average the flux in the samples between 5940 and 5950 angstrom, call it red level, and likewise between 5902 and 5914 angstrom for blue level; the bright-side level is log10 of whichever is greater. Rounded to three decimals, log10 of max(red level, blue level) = 0.947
